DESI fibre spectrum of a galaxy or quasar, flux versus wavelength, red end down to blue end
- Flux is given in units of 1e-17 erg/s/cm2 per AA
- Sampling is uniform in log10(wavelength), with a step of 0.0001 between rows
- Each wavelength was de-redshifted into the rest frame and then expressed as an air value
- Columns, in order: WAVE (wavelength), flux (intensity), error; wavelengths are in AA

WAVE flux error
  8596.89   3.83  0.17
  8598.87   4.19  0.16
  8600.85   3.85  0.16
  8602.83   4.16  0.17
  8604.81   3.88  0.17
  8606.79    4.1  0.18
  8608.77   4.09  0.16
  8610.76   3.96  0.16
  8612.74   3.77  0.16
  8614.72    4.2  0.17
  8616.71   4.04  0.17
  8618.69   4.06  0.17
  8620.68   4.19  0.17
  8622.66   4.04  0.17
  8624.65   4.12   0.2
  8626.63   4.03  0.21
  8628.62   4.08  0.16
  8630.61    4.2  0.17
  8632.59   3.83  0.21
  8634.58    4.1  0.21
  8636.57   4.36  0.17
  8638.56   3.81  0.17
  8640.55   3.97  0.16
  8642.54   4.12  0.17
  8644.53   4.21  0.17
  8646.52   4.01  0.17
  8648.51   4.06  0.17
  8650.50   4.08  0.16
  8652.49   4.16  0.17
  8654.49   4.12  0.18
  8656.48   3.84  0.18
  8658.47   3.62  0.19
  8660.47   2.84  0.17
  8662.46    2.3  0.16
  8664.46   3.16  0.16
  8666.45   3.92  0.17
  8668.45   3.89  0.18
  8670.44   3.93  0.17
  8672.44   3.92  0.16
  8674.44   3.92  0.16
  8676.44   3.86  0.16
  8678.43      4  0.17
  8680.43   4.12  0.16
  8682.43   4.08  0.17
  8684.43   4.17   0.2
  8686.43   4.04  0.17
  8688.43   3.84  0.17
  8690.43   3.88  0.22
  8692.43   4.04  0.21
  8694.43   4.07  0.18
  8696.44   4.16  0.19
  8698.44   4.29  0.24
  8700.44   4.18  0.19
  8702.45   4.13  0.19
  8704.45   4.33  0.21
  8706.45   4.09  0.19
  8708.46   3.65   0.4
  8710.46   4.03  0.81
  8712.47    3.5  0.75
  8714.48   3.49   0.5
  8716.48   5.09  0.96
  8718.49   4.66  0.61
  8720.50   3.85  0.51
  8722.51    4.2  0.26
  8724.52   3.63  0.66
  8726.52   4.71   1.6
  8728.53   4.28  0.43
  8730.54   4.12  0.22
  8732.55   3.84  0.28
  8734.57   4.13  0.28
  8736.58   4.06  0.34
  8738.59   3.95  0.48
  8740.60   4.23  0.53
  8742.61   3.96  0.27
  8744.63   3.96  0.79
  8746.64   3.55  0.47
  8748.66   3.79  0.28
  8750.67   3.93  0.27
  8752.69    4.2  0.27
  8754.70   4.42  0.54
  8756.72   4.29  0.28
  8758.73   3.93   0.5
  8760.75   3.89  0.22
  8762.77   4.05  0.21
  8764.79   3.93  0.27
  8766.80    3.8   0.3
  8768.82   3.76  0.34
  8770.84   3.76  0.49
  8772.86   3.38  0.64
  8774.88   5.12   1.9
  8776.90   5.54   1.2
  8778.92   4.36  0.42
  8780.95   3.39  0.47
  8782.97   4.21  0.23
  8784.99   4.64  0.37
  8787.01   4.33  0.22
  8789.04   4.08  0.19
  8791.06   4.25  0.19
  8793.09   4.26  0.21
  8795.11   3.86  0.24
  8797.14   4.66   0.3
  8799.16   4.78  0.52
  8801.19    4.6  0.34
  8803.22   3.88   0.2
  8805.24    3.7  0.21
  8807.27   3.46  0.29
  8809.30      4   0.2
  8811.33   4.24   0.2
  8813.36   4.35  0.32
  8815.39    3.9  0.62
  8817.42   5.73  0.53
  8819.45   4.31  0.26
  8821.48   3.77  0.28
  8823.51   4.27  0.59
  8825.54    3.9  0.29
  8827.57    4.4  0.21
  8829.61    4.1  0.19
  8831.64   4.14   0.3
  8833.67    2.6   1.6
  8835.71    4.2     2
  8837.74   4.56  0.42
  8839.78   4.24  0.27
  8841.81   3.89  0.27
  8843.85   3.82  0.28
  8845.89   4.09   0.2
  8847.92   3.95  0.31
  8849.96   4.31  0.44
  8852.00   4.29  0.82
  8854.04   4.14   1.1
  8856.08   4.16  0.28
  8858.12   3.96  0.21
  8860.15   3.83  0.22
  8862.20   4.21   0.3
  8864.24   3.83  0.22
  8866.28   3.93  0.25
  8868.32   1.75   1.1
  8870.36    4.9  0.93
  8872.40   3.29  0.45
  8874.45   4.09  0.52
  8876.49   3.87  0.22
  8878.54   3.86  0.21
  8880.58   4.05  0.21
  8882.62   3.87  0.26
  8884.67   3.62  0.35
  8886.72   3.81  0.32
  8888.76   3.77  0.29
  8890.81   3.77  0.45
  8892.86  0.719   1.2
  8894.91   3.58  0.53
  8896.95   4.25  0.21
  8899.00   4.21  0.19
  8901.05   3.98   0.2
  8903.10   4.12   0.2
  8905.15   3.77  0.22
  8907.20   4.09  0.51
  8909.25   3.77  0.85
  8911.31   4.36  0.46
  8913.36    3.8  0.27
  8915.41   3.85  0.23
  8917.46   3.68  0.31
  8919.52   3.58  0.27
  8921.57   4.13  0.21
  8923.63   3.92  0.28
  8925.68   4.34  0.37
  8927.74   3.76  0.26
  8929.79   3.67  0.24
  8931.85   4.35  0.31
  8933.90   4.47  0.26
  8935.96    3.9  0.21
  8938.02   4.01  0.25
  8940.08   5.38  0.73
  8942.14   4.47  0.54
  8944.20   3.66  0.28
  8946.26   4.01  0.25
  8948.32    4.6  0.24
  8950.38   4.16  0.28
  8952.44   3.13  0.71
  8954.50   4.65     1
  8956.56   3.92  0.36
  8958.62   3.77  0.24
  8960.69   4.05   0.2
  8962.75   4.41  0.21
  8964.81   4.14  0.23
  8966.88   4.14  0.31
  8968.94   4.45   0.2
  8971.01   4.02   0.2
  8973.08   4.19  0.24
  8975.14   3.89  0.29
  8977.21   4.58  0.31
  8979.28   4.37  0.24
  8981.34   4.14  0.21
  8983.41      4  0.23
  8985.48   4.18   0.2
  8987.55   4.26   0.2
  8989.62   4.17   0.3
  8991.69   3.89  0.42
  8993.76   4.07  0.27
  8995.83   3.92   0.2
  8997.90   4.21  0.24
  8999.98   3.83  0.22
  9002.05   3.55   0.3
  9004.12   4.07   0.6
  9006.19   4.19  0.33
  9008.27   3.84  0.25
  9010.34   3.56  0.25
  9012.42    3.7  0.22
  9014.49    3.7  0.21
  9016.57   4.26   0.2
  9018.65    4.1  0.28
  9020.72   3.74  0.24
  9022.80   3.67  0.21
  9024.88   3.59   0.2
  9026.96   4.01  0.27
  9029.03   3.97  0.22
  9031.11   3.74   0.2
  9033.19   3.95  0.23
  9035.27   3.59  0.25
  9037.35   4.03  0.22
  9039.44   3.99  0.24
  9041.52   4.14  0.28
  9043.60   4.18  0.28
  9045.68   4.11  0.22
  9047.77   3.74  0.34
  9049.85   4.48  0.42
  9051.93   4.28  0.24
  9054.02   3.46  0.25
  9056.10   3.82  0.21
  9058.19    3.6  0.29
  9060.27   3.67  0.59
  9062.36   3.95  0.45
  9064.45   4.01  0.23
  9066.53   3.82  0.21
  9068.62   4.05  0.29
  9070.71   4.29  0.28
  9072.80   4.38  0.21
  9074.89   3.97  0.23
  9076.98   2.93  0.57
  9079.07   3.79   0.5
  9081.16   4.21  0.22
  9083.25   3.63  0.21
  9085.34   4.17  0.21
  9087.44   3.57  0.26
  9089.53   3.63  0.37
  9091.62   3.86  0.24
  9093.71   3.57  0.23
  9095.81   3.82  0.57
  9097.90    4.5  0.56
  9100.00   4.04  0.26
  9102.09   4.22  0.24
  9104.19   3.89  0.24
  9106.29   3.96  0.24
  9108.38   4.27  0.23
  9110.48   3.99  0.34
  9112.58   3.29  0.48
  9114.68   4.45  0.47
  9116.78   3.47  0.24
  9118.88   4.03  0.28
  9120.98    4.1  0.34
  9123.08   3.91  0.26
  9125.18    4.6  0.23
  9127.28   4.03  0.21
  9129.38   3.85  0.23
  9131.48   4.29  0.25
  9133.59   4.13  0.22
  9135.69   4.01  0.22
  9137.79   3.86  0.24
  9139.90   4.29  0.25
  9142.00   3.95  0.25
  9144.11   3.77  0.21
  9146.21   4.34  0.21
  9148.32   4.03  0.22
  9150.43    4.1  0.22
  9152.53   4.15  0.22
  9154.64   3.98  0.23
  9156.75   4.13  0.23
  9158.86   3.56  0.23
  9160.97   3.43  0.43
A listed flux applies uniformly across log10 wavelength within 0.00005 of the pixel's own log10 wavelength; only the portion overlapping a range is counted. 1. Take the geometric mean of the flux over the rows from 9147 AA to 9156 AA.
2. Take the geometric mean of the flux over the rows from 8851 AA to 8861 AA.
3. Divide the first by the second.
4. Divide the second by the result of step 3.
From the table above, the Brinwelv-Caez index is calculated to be 4.1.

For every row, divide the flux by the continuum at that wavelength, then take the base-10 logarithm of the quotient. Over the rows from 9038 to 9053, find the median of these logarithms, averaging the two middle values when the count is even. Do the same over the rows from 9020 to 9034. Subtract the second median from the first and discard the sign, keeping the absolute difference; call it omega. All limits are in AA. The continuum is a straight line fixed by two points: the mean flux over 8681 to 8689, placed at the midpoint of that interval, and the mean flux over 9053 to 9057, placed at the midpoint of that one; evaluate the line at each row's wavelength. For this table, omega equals 0.05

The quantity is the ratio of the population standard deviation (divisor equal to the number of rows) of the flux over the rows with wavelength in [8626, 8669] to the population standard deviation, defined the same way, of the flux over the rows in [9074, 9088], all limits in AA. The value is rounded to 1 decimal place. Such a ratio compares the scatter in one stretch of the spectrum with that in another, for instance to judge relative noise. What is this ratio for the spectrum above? 1.2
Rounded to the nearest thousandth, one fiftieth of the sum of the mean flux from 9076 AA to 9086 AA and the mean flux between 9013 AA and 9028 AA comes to 0.152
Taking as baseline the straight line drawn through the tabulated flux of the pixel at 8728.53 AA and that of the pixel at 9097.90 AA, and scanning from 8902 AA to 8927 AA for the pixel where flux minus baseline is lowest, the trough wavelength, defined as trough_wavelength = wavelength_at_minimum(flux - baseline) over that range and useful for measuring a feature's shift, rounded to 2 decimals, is 8919.52 AA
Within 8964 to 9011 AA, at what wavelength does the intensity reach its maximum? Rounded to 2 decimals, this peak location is 8977.21 AA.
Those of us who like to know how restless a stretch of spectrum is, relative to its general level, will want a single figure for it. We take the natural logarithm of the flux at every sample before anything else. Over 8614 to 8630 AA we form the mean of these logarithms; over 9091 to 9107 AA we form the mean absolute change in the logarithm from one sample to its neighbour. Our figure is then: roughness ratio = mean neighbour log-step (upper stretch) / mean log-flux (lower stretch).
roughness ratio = 0.06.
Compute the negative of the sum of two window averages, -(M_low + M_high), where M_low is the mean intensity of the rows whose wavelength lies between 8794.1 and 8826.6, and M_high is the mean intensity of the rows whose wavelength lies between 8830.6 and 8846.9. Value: -8.2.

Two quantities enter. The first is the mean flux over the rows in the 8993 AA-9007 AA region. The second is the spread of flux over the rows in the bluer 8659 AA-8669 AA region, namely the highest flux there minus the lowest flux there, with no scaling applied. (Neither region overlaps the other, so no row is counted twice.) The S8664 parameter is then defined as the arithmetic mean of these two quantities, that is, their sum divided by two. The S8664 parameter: 2.80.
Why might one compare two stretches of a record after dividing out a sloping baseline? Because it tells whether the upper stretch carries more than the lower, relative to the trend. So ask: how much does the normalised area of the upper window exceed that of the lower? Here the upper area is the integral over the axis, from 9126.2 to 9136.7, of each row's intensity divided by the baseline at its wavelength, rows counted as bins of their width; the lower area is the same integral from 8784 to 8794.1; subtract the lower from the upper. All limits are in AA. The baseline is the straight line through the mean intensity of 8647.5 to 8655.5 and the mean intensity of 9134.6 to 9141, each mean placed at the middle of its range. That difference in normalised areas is -0.1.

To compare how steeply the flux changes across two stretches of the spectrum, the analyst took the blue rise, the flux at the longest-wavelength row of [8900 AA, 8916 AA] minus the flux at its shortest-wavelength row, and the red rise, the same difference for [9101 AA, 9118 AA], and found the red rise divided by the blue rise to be 5.8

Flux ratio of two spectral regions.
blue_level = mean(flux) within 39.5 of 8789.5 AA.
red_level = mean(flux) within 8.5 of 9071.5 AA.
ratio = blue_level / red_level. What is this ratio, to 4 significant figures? 1.072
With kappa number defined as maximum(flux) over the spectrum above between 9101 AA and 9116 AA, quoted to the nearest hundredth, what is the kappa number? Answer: 4.45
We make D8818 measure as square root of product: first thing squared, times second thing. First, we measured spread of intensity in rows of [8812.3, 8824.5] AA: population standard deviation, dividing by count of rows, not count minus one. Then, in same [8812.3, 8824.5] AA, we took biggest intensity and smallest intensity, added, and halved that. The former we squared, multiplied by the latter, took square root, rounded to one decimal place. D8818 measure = 1.4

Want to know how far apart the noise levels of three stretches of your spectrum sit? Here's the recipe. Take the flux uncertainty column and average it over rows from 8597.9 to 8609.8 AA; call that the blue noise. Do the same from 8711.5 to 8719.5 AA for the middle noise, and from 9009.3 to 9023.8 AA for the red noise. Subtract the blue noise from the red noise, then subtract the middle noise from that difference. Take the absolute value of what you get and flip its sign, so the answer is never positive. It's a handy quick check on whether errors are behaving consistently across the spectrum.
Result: -0.64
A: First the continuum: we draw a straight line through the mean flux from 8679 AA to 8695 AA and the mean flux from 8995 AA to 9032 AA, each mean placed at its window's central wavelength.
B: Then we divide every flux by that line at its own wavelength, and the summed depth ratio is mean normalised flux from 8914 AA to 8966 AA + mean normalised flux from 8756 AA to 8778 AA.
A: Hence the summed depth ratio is 2.08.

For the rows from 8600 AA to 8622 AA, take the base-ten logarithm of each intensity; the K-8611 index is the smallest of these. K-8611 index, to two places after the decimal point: 0.58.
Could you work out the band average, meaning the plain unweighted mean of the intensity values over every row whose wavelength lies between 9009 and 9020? 3.86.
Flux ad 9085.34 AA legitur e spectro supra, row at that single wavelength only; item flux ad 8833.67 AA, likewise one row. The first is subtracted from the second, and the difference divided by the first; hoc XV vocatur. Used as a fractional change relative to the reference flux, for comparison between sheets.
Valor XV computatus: -0.38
